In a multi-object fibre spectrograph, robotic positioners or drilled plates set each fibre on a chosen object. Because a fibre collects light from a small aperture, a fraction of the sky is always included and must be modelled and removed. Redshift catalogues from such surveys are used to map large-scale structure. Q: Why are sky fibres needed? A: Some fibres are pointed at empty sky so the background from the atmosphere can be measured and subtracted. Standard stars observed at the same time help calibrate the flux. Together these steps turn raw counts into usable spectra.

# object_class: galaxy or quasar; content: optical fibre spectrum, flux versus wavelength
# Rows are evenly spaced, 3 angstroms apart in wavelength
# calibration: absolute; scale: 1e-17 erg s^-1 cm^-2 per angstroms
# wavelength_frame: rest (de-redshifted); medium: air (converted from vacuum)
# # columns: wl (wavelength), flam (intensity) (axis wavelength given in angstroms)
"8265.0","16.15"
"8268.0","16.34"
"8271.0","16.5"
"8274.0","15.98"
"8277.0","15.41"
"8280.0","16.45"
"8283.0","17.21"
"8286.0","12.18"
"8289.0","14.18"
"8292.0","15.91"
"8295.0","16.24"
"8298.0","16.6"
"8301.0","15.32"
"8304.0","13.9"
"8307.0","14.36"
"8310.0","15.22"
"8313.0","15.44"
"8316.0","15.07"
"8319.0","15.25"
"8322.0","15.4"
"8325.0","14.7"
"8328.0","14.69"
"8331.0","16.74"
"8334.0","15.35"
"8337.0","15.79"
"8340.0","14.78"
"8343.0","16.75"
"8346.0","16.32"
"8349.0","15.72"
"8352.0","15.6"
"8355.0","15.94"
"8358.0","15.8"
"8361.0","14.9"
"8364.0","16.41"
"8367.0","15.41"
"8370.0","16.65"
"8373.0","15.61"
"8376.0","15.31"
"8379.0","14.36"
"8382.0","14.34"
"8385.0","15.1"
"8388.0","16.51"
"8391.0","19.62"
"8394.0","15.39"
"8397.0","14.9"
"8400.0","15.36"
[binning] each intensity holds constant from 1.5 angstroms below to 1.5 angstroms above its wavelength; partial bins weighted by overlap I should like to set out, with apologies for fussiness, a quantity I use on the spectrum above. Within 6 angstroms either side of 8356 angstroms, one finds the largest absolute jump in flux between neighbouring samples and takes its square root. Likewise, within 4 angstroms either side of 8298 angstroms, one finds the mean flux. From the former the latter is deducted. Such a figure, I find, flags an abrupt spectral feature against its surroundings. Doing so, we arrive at -15.1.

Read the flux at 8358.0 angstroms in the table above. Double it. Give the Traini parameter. 31.6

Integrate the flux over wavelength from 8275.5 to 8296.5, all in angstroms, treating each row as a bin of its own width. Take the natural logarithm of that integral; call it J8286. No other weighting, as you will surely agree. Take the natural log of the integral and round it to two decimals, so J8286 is 5.78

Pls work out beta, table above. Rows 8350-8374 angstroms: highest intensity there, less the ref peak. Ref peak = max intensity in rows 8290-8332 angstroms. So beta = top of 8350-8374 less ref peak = -0.09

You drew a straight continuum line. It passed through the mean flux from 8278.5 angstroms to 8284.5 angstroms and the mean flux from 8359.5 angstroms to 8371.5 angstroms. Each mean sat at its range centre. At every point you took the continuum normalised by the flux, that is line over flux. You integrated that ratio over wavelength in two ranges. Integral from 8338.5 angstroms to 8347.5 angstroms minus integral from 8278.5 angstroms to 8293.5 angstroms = -8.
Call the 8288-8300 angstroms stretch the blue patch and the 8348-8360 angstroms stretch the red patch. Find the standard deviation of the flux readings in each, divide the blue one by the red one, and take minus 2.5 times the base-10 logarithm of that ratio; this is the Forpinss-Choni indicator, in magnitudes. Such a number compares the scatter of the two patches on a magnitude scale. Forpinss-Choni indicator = -2.2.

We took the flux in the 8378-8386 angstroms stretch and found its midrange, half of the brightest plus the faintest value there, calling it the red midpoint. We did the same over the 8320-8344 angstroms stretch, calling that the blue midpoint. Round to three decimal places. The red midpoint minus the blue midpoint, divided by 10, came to -0.100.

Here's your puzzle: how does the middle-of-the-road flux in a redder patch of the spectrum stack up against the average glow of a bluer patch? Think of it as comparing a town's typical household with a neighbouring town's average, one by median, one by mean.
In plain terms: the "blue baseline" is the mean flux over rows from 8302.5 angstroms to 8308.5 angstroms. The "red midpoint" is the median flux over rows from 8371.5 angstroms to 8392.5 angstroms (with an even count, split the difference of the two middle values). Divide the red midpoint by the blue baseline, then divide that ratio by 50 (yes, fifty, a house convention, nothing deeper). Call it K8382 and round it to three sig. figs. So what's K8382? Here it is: 0.0217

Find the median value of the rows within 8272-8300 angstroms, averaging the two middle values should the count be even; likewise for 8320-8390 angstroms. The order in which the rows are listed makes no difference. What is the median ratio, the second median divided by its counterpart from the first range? 0.976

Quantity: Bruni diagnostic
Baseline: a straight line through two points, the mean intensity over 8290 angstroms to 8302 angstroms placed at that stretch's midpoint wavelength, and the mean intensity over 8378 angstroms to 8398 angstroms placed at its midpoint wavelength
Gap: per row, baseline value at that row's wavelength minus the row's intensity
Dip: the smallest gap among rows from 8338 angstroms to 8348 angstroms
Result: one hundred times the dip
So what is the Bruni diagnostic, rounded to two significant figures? -87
